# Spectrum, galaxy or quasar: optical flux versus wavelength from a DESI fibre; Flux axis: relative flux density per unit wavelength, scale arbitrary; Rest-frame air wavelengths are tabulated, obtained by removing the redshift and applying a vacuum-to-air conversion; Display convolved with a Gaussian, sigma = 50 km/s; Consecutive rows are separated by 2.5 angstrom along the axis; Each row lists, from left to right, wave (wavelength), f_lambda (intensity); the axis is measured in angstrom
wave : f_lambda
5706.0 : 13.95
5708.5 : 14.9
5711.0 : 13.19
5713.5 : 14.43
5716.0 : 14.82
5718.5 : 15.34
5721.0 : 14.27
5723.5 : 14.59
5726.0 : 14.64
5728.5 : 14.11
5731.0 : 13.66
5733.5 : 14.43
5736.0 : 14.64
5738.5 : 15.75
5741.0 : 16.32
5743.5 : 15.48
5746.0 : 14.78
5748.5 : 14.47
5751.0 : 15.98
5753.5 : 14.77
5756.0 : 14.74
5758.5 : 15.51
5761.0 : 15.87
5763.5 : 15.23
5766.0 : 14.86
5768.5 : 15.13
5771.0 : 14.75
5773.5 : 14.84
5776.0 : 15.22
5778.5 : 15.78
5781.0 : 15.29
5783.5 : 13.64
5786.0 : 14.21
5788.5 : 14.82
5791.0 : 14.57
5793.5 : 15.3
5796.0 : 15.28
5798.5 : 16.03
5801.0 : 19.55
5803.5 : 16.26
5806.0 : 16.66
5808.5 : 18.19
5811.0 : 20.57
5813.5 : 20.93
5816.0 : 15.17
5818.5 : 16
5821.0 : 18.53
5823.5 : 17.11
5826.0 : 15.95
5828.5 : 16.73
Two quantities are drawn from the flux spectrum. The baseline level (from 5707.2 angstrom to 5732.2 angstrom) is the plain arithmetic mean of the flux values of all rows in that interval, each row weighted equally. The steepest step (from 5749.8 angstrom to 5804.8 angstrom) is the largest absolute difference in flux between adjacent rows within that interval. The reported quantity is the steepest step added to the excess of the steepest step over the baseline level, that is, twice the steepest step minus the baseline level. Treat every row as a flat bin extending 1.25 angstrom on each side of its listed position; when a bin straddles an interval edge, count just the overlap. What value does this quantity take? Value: -7.4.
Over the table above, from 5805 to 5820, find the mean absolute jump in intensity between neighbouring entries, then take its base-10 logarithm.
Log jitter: 0.3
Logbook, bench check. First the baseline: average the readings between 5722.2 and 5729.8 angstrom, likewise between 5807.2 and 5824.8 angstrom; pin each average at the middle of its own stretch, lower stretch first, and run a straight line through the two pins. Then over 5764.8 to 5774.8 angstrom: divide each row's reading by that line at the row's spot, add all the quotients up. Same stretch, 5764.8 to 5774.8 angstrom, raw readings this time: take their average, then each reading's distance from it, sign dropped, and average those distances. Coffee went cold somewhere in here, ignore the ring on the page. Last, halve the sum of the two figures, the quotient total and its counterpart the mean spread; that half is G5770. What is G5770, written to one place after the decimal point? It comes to 1.9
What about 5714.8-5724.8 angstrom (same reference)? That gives 2.2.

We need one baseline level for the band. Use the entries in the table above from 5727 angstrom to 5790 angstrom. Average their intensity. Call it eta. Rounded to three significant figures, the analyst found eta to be 15.0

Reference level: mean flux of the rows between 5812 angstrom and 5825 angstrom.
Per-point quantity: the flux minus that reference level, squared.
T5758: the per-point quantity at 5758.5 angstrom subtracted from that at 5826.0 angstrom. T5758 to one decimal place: -1.6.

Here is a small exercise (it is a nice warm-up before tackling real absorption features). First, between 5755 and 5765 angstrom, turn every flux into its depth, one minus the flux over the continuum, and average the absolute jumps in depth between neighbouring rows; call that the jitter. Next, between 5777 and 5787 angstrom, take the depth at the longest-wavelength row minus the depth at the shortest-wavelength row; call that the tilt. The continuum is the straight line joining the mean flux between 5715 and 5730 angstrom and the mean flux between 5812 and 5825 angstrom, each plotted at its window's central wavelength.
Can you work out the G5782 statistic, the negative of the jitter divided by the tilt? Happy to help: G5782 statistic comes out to -0.3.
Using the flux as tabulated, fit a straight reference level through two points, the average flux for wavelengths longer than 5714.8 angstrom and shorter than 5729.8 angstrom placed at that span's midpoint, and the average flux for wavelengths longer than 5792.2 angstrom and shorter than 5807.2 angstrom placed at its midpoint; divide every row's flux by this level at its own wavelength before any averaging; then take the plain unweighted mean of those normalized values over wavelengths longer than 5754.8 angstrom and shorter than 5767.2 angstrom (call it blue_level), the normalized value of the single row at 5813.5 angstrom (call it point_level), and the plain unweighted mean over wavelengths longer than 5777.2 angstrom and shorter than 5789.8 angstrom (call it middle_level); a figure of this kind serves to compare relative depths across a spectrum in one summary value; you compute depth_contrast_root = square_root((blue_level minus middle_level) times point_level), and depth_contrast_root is 0.28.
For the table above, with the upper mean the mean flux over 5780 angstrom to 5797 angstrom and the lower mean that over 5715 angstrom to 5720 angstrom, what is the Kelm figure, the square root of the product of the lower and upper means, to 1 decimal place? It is 14.9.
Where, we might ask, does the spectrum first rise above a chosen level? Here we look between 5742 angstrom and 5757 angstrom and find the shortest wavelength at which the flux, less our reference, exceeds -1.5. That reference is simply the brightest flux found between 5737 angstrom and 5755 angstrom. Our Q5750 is 5743.5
